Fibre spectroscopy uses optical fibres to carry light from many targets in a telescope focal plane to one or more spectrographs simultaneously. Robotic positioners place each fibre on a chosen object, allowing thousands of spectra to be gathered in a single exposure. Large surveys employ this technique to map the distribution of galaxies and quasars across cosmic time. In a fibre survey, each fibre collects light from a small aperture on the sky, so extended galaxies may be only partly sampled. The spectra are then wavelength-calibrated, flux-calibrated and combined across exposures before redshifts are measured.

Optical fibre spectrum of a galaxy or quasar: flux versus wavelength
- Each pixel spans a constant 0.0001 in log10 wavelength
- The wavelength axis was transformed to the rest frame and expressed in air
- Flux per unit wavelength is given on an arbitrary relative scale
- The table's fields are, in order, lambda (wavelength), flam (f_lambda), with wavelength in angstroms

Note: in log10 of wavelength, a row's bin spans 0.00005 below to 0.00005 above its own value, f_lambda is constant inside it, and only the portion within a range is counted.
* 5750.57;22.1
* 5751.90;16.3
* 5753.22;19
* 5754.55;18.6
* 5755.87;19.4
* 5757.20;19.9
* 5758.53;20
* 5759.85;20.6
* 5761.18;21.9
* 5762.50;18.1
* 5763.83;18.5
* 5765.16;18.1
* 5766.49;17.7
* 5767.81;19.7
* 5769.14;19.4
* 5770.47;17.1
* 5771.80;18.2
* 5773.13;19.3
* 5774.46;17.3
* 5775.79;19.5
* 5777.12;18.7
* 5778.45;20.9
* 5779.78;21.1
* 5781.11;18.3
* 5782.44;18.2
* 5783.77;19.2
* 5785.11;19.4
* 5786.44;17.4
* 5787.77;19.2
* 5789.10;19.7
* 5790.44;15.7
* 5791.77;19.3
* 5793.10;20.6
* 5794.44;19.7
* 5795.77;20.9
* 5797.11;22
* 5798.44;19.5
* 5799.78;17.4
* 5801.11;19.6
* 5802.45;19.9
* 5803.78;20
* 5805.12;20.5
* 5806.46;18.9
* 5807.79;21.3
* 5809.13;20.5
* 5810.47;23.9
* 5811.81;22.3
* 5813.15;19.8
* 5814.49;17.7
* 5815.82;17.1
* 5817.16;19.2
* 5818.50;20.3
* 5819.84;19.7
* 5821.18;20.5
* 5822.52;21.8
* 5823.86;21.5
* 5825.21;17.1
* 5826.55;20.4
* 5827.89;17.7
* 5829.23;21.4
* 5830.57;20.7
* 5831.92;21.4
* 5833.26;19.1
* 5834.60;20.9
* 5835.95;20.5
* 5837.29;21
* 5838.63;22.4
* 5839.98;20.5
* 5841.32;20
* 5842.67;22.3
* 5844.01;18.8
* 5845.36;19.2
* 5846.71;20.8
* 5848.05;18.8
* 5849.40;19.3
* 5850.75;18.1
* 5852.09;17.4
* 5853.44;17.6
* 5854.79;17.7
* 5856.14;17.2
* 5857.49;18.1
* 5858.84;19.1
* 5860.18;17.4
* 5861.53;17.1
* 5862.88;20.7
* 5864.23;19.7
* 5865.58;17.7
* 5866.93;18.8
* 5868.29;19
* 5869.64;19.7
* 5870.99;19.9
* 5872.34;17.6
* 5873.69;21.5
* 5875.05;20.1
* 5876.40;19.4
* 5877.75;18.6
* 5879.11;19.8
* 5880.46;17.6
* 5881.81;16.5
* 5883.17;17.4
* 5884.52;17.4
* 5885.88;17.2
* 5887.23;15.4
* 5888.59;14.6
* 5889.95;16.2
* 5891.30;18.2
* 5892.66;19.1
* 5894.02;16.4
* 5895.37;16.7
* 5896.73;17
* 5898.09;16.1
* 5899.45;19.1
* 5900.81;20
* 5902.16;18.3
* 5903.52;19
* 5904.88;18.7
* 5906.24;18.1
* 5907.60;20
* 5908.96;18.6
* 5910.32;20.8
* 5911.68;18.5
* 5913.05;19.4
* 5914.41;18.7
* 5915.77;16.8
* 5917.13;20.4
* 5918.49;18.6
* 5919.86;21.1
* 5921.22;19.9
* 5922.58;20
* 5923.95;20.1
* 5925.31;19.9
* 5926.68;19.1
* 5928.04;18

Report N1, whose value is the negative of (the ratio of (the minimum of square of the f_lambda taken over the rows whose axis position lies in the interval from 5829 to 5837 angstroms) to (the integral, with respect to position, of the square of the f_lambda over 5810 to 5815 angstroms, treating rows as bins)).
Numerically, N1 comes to -0.165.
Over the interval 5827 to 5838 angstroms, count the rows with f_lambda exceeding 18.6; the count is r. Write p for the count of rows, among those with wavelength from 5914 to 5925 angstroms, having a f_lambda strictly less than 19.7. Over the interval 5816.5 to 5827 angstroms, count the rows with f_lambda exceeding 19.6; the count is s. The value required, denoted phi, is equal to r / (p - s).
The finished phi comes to -2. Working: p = 3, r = 7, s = 6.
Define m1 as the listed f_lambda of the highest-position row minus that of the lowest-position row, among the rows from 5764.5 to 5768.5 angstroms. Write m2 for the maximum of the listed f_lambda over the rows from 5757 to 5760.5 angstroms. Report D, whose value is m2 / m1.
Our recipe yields 13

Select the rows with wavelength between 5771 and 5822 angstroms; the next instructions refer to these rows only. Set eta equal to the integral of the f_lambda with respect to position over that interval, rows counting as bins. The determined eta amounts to 997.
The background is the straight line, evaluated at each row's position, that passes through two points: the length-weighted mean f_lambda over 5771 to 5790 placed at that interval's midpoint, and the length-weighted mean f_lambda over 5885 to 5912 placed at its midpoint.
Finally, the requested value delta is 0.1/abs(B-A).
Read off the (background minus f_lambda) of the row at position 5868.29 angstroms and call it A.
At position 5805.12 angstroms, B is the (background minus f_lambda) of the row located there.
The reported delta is 0.11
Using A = -0.8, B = -1.8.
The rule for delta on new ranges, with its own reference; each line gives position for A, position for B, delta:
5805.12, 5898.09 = 0.03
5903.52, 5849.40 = 0.51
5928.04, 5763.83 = 0.10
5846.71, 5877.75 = 0.05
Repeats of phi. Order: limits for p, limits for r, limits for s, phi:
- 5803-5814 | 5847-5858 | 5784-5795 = -1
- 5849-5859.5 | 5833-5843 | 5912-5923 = 2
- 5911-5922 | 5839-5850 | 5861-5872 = 8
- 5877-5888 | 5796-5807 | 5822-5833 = 7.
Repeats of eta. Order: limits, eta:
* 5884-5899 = 252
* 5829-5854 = 500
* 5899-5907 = 151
